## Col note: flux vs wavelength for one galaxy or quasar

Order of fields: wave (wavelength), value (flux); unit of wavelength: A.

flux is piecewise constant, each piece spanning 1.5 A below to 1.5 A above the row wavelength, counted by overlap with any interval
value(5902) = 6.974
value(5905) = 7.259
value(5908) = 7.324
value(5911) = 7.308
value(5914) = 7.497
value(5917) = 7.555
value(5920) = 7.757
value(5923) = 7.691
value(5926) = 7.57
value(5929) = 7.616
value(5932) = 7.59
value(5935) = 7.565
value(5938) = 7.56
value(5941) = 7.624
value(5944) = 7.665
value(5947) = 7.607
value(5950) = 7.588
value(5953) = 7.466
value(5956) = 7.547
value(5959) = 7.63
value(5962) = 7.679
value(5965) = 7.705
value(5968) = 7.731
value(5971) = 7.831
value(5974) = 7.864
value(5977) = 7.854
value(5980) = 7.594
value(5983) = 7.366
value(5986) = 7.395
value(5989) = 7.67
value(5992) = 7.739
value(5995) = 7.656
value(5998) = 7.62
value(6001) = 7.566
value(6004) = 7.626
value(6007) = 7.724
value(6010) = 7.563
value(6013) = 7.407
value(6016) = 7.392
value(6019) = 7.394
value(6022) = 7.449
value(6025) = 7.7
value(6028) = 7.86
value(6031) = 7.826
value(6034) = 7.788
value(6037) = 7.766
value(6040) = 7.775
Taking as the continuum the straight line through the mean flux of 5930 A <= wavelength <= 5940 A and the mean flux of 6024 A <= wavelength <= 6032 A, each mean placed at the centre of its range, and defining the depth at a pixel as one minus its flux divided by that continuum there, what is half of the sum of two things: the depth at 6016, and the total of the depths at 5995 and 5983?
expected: 0.05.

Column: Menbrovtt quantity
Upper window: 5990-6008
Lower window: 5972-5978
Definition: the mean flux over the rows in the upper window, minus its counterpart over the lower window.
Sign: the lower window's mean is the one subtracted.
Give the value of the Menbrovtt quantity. -0.20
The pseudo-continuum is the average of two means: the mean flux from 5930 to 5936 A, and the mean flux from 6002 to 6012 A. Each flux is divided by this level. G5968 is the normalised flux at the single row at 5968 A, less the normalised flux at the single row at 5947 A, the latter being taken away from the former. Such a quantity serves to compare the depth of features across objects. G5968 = 0.016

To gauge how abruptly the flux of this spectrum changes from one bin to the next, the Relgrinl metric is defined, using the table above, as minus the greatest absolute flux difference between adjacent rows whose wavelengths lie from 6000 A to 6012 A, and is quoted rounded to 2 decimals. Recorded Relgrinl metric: -0.16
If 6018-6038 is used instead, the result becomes -0.25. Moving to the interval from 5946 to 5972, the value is -0.12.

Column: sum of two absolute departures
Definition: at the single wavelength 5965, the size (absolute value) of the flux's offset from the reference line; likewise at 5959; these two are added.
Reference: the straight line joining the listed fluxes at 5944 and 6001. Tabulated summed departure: 0.085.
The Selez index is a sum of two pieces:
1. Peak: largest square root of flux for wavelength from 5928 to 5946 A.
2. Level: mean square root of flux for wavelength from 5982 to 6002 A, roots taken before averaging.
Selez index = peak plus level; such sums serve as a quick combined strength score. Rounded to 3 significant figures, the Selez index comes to 5.52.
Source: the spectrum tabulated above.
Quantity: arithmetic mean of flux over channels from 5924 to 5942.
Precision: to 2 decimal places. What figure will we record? 7.59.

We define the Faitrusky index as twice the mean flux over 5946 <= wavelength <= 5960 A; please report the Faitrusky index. 15.1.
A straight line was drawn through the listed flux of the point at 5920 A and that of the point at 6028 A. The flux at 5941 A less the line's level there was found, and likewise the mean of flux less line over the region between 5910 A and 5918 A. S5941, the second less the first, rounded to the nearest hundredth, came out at -0.14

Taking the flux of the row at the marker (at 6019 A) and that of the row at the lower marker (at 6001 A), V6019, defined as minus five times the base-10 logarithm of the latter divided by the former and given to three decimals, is -0.050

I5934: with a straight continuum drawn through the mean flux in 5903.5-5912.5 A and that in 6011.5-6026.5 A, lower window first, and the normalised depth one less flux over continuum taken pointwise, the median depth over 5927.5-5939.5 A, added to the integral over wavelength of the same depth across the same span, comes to -0.44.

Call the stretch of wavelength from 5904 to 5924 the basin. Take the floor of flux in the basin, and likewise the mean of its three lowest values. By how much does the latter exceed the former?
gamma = 0.038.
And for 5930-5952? 0.011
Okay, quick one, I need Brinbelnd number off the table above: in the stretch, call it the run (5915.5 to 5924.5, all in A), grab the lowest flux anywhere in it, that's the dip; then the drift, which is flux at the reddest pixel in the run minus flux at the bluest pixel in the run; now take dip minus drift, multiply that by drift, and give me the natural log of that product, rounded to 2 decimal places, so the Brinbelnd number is 0.01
